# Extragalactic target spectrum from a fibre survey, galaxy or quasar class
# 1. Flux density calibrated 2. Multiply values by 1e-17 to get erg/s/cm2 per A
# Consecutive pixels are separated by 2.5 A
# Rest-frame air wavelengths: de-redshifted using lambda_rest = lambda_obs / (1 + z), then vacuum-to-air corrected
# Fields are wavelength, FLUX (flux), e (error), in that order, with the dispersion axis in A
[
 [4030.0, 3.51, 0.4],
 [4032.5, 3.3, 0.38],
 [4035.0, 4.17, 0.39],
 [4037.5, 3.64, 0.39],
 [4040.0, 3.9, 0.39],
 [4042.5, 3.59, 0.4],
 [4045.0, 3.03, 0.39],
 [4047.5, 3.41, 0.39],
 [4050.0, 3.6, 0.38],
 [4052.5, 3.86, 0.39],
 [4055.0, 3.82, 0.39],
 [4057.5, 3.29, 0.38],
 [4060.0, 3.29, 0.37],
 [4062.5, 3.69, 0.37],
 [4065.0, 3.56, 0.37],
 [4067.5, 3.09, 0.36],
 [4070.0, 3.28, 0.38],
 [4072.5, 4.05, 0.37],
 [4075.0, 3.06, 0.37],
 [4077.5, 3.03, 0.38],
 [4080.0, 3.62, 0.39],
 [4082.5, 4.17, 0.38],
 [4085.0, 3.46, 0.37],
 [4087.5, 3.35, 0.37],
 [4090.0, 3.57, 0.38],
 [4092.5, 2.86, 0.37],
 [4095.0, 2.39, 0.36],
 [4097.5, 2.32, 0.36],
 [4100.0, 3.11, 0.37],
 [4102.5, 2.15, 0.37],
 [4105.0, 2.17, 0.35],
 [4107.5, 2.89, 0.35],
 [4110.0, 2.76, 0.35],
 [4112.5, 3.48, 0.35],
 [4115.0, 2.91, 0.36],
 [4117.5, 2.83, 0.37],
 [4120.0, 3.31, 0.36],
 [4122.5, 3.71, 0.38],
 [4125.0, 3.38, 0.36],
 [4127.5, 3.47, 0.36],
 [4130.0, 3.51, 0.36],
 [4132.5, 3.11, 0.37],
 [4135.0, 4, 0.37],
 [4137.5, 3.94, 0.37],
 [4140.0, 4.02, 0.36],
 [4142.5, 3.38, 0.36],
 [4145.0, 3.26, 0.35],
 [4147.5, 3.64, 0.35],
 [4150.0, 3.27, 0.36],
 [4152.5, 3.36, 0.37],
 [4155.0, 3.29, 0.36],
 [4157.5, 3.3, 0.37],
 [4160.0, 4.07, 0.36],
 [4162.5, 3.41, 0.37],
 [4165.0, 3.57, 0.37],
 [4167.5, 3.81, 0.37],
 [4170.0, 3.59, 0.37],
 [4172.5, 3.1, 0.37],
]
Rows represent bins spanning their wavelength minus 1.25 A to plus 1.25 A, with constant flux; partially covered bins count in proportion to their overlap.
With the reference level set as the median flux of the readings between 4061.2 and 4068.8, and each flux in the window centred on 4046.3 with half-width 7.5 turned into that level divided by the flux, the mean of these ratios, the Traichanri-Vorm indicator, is 1.01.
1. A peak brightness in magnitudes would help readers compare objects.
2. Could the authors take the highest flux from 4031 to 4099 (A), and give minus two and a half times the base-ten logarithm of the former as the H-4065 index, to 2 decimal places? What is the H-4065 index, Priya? -1.55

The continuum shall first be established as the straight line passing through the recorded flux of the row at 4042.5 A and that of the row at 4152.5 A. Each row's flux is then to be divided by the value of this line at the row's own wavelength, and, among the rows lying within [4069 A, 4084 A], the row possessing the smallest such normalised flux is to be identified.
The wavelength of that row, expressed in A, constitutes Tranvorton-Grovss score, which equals 4077.5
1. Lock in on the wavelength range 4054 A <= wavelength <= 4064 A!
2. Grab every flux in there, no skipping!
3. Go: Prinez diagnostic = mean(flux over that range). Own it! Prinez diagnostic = 3.52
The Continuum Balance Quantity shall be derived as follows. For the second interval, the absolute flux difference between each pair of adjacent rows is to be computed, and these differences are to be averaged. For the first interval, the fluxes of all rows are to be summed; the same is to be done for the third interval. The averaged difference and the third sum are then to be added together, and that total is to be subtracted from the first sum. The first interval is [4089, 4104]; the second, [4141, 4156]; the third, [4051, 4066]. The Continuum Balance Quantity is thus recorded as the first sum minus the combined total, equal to -5.3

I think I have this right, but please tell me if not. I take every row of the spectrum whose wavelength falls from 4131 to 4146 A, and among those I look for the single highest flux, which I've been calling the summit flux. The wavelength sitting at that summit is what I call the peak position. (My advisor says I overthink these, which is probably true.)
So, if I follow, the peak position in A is 4140.0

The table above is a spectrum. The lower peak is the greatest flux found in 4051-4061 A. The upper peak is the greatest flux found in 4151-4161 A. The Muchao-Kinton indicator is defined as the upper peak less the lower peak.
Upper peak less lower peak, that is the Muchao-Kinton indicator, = 0.2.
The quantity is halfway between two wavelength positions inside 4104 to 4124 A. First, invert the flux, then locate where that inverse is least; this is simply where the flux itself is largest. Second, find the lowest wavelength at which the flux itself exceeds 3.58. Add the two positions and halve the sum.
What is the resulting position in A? 4122.5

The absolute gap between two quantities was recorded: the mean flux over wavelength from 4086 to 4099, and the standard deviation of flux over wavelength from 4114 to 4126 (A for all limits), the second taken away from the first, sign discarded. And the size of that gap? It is 2.6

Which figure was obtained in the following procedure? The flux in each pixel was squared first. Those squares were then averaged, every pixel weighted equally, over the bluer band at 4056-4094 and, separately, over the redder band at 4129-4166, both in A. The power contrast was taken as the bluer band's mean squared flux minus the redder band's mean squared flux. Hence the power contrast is -1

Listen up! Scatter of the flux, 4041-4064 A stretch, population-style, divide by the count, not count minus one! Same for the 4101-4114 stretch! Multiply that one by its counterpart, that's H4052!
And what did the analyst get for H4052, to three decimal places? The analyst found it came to 0.128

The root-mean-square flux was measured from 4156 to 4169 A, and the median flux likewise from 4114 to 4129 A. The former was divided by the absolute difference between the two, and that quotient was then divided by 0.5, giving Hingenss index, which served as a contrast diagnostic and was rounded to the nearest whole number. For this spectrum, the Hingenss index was 24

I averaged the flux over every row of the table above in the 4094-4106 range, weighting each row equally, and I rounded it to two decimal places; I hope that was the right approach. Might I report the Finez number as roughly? 2.43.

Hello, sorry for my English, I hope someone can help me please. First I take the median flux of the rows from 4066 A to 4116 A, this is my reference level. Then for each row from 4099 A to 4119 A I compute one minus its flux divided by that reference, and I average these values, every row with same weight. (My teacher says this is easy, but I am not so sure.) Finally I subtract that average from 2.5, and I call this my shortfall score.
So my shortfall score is 2.41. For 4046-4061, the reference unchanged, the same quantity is 2.65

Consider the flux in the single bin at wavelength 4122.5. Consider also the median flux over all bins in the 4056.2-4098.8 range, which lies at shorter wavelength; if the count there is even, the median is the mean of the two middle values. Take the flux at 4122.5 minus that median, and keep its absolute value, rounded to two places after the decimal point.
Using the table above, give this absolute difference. 0.42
